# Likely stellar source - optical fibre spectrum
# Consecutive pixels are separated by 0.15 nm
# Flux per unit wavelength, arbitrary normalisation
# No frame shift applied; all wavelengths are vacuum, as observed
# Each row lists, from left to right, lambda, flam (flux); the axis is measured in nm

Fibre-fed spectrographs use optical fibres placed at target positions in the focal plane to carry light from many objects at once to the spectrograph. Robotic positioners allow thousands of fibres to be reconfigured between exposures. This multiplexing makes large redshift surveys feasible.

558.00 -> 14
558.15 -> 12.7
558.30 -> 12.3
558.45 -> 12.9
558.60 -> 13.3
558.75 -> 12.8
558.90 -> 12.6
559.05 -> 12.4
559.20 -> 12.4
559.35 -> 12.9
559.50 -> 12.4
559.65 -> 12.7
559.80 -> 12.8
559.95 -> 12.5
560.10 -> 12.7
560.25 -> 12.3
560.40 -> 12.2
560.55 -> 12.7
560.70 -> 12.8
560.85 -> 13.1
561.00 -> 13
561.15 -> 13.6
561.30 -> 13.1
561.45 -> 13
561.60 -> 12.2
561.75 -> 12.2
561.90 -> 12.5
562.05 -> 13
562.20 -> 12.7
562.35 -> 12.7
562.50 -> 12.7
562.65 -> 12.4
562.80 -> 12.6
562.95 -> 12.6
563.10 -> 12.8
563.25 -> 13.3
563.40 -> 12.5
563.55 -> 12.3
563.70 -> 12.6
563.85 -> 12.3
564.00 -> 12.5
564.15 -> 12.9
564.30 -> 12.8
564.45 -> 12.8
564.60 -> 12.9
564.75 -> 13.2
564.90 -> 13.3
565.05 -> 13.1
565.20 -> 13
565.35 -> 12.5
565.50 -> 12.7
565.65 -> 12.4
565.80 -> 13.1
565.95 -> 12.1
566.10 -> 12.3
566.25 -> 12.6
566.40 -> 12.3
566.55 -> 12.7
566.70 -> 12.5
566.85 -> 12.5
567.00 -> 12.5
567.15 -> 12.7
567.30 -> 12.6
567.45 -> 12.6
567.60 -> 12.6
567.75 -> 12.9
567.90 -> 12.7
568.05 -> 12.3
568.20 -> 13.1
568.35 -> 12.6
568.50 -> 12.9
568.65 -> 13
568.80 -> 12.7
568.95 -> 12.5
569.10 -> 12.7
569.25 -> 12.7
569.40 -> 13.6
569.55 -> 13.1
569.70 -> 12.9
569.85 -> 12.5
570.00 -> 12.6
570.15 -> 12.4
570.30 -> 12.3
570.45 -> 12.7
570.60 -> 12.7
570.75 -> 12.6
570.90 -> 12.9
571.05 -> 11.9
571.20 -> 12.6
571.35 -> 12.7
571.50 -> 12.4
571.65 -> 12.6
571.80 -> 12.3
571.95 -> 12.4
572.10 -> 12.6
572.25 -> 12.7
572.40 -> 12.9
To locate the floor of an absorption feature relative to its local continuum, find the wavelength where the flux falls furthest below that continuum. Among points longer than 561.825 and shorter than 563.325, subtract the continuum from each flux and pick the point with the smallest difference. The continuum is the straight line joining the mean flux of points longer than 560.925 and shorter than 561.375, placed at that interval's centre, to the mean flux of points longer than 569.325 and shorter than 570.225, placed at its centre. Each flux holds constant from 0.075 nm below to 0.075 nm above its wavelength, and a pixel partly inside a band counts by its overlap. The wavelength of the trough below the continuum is 562.65 nm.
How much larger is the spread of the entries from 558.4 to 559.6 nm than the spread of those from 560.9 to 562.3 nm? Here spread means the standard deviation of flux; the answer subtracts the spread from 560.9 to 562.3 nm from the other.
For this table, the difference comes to -0.13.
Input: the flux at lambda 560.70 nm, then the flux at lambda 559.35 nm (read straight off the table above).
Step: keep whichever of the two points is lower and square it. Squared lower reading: 164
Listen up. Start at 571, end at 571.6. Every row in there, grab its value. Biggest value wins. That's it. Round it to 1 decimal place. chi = 12.7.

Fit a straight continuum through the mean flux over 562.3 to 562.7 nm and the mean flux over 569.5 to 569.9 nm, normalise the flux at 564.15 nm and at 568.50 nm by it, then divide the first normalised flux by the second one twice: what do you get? 1.00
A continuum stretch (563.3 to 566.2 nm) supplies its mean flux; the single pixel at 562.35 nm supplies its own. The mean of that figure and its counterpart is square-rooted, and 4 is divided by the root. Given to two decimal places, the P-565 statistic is 1.12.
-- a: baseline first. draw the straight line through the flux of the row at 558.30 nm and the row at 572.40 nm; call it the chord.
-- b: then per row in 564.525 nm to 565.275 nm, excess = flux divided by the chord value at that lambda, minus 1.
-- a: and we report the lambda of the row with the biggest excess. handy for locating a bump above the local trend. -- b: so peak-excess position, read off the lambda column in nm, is 564.90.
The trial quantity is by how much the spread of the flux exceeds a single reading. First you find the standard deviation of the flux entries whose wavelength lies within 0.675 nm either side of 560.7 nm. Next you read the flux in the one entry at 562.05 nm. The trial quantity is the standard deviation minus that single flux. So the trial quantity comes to -12.6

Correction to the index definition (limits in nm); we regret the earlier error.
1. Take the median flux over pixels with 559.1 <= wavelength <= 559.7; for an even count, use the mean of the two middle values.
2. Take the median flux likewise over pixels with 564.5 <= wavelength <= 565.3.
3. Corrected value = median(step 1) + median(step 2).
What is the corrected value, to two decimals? 25.65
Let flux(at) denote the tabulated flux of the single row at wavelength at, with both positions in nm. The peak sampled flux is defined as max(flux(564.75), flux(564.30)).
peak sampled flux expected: 13.2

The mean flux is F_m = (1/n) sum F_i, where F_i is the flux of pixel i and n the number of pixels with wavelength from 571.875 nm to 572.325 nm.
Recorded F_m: 12.57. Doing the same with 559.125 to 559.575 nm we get 12.57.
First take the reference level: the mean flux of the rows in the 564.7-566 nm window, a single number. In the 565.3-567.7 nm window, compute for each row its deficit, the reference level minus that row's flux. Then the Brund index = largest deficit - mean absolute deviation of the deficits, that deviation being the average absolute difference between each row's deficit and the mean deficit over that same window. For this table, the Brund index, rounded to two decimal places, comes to 0.57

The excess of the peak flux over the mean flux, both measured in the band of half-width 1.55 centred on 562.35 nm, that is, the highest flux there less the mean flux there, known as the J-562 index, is 0.876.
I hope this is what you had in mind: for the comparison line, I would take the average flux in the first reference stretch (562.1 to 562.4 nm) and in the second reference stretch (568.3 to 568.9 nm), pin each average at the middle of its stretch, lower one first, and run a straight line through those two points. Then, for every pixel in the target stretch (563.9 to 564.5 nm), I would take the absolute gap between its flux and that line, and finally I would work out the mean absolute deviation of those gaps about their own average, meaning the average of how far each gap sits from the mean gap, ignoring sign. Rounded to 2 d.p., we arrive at 0.07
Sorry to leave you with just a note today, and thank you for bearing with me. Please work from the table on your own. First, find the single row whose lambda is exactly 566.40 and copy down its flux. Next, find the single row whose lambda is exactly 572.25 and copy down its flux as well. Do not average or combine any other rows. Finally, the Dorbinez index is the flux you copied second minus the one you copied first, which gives 0.40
